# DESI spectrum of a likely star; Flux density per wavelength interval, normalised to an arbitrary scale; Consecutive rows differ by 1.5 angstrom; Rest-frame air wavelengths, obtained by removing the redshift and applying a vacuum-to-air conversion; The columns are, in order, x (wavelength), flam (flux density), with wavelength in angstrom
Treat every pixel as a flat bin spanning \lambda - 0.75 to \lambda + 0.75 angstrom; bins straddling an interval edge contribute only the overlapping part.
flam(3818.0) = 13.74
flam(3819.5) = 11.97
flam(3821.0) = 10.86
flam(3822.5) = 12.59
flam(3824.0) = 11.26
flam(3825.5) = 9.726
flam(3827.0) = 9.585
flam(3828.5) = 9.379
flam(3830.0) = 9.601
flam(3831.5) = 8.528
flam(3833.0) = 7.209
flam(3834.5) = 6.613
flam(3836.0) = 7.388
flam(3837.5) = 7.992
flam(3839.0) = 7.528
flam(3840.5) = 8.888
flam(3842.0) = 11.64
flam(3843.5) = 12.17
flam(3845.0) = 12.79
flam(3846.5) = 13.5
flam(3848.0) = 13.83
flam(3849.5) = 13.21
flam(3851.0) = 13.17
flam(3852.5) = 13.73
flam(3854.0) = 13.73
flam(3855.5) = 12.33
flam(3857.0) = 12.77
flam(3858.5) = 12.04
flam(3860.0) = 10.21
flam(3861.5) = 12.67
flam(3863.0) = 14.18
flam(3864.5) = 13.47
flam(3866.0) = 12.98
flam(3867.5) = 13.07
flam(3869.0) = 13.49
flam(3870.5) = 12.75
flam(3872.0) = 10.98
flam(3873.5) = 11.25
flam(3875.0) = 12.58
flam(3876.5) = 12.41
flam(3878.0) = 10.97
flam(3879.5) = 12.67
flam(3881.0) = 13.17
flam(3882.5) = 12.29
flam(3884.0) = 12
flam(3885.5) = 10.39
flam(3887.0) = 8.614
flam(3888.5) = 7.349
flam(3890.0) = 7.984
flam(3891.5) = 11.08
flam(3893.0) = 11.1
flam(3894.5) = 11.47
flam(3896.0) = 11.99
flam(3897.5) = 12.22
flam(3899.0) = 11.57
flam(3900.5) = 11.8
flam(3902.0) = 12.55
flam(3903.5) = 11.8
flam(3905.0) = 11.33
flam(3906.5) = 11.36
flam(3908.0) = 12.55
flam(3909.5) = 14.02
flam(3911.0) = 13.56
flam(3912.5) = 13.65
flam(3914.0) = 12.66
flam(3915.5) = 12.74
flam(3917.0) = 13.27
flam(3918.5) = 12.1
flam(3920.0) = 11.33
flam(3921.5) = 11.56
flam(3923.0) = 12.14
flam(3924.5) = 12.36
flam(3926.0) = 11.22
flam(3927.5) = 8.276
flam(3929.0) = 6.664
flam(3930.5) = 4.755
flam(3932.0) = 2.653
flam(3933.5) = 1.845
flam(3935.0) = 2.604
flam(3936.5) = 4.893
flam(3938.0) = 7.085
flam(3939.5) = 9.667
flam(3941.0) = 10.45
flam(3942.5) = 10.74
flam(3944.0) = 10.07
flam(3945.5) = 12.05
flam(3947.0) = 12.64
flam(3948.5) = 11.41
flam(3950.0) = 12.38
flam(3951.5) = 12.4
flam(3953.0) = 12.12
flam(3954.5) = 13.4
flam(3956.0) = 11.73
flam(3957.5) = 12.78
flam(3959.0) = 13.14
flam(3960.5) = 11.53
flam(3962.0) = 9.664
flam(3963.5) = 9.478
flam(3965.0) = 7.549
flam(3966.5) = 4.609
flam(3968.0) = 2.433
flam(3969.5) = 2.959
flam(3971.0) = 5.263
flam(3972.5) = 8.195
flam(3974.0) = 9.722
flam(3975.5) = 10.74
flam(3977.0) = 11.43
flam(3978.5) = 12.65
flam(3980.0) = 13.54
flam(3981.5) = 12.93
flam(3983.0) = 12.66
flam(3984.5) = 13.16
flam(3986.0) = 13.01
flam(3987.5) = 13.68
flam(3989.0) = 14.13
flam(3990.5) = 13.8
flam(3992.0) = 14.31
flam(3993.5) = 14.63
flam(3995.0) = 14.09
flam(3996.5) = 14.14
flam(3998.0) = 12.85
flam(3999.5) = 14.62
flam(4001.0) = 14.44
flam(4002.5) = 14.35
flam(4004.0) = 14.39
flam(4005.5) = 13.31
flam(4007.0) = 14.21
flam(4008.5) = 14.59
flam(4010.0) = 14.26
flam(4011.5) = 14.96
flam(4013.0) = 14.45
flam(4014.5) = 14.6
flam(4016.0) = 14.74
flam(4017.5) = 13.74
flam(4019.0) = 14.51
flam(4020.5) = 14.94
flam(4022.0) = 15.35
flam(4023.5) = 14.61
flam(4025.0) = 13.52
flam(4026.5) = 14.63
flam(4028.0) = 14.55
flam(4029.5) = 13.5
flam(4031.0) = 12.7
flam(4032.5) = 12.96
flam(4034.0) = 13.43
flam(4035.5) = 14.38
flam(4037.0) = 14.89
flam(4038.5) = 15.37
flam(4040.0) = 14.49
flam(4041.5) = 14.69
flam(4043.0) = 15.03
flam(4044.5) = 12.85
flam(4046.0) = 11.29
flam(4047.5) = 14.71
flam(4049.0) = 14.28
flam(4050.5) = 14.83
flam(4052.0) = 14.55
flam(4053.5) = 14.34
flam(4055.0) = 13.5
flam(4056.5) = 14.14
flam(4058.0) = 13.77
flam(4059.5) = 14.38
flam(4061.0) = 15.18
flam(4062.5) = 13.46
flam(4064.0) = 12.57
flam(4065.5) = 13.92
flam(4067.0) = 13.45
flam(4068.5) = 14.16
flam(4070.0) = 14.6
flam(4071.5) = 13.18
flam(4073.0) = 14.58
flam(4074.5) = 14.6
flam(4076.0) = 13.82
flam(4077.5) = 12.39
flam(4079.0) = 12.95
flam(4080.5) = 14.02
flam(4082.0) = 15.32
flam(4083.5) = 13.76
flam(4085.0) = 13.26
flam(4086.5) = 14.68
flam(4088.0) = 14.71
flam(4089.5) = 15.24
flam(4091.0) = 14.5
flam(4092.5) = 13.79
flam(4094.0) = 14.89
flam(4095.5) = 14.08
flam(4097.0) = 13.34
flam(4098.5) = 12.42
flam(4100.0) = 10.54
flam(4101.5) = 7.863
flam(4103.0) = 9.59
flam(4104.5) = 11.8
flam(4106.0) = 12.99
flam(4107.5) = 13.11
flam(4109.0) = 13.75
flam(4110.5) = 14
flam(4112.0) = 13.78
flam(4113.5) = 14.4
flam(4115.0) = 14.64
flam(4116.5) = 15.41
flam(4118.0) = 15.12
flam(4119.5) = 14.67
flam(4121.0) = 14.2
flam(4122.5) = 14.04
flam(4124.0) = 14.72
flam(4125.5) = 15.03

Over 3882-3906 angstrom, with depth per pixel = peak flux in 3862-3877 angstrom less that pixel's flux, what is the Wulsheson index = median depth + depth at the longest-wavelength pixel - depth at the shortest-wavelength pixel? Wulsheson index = 4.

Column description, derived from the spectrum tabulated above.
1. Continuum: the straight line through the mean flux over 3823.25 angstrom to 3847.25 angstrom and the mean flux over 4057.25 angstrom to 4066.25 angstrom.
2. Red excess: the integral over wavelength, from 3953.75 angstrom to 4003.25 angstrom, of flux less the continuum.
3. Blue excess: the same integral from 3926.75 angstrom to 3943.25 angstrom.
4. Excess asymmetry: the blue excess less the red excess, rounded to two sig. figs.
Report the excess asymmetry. -42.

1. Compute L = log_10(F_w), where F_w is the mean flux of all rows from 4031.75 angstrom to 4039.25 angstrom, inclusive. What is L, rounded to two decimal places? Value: 1.15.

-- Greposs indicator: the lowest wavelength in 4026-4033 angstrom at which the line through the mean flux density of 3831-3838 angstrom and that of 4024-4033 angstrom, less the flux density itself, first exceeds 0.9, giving 4031.0 angstrom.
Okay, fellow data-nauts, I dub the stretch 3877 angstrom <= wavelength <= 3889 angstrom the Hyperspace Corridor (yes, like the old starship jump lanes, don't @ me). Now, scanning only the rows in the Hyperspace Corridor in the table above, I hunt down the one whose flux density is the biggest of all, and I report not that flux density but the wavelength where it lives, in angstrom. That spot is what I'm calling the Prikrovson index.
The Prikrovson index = 3881.0 angstrom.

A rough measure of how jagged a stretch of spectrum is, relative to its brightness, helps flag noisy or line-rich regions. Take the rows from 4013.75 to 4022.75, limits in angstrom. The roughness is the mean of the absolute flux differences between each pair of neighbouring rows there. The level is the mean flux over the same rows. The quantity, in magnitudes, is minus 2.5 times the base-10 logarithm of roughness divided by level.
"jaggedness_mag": 3.6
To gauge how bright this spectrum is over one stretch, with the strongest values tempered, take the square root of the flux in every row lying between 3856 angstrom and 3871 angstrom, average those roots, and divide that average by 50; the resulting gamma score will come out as 0.071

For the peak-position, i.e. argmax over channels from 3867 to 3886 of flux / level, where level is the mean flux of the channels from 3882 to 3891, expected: 3869.0 angstrom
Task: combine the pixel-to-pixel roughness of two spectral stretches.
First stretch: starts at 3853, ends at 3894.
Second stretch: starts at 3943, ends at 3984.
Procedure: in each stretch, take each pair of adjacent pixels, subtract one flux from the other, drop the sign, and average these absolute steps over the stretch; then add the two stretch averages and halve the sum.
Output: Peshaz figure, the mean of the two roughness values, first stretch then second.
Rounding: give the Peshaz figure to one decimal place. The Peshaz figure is 1.1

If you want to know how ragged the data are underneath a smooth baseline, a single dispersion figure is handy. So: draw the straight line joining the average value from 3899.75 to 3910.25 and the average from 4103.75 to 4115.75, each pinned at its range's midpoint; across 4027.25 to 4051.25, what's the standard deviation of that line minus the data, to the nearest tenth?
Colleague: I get 1.1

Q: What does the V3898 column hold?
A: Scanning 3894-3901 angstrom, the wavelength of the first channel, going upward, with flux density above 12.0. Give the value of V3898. 3897.5 angstrom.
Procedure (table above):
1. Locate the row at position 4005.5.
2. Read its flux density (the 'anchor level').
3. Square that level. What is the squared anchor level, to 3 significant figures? 177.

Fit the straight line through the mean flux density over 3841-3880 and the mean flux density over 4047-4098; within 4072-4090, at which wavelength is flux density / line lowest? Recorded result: 4077.5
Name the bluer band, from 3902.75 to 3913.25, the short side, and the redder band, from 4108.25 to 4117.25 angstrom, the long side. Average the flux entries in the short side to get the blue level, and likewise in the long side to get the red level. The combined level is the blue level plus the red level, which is 26.9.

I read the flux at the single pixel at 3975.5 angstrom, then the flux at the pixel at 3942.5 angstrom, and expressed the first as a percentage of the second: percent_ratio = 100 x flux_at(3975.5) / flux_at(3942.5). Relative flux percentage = 100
